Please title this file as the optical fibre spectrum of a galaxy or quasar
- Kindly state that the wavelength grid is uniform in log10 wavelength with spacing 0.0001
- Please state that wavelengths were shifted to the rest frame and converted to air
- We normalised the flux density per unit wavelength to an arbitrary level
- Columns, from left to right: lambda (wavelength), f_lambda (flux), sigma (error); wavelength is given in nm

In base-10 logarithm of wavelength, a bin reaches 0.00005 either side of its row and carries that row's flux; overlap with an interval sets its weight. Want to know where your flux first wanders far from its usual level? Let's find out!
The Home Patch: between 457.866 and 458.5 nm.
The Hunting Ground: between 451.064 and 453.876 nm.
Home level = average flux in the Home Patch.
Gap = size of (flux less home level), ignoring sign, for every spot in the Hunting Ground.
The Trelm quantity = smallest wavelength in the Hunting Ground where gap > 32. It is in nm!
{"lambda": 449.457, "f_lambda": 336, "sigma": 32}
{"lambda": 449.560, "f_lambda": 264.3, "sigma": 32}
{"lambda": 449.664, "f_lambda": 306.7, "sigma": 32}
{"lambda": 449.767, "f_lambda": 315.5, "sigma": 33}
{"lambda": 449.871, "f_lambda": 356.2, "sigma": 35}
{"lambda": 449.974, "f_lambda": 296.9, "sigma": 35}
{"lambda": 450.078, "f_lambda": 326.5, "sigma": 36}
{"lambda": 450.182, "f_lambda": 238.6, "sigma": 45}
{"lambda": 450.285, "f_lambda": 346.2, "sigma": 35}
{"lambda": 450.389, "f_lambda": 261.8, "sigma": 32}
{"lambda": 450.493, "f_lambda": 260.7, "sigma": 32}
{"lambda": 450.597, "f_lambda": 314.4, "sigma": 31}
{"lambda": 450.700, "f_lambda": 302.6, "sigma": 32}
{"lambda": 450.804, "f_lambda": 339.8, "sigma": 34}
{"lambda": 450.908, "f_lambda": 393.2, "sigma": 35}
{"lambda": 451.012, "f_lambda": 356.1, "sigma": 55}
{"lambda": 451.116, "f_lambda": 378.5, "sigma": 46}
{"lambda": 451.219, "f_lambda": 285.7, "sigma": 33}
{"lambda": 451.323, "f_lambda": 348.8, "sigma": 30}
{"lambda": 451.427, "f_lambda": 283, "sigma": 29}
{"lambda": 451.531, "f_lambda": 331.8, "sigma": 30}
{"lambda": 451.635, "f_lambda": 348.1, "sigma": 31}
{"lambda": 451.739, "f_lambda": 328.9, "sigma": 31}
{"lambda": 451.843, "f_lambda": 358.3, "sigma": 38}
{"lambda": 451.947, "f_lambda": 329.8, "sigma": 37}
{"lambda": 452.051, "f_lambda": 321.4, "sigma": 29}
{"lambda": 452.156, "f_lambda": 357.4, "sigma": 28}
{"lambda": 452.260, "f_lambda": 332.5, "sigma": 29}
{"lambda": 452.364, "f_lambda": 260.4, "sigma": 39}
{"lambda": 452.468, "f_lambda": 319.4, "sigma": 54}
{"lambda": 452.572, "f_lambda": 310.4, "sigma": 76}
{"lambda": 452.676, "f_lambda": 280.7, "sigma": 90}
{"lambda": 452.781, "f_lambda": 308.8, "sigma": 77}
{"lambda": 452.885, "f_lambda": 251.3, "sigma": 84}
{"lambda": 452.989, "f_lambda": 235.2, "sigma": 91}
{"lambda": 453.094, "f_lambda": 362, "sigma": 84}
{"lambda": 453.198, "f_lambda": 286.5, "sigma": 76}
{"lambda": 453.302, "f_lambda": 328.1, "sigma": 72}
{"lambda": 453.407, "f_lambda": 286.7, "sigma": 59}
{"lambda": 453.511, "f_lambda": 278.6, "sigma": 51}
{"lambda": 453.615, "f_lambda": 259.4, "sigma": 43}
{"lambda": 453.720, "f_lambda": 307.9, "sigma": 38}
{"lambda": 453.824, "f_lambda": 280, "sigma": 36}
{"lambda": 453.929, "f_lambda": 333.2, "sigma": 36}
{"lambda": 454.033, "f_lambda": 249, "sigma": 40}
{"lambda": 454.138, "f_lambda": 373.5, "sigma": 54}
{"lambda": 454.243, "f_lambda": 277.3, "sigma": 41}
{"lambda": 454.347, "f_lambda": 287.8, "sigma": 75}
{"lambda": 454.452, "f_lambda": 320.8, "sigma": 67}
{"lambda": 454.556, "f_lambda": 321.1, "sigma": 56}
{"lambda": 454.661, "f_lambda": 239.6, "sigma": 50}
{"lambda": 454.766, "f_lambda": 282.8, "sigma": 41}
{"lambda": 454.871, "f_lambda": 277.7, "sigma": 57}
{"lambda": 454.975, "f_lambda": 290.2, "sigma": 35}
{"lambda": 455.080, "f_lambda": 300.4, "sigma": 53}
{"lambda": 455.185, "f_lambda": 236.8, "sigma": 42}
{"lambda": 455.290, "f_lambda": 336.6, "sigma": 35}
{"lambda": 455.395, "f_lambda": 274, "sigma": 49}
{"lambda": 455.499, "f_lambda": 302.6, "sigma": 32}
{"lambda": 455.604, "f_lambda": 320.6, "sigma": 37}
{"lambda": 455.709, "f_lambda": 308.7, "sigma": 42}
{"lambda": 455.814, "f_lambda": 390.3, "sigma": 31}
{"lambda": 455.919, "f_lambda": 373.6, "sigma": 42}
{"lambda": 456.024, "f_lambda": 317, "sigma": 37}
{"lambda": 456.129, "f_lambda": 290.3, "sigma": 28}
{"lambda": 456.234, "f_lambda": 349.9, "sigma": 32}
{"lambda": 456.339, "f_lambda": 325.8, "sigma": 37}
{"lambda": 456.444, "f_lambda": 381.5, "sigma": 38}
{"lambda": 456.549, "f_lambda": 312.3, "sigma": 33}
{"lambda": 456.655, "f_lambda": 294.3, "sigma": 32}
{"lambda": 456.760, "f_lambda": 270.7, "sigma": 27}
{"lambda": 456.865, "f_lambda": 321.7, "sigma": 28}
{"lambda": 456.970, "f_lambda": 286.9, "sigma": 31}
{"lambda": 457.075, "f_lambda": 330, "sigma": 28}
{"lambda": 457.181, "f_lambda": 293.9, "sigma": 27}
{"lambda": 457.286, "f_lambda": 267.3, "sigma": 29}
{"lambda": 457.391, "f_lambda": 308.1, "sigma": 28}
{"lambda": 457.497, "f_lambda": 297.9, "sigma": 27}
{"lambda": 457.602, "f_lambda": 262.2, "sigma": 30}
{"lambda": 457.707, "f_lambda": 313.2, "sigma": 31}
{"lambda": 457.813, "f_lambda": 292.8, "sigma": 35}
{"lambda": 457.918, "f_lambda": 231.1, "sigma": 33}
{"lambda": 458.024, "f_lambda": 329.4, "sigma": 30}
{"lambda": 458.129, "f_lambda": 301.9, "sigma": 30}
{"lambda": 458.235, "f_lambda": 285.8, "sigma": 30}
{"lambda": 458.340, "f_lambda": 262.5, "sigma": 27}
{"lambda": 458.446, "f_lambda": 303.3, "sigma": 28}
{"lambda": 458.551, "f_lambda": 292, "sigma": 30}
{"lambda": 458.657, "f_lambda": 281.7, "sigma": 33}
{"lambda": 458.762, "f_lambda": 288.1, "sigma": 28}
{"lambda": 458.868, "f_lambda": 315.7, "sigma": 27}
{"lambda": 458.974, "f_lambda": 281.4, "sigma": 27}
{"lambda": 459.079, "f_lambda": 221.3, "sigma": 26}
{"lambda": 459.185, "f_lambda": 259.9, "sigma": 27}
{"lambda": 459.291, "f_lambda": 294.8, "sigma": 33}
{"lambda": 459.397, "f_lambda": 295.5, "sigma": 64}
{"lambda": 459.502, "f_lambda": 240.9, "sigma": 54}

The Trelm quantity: 451.116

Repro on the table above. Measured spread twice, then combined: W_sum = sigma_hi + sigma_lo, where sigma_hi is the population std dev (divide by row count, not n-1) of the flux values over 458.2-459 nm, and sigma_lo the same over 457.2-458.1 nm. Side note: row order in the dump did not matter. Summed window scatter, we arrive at 45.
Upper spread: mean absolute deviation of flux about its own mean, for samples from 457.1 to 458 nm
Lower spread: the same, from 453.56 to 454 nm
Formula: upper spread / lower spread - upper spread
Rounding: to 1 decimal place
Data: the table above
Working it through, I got -21.5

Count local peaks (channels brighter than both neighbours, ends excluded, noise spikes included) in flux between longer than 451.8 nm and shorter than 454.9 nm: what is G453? 10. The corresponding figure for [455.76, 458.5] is 7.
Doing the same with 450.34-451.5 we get 4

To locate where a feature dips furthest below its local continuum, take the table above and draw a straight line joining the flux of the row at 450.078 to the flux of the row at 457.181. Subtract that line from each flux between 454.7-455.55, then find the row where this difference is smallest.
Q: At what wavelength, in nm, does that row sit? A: 455.185 nm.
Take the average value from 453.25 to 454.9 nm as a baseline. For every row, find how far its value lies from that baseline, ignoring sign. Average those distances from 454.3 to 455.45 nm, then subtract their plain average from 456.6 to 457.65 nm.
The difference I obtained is 8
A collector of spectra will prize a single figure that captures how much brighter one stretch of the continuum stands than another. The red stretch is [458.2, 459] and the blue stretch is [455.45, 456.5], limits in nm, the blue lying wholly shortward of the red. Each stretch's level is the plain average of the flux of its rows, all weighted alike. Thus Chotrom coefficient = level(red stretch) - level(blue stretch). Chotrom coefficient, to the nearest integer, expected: -47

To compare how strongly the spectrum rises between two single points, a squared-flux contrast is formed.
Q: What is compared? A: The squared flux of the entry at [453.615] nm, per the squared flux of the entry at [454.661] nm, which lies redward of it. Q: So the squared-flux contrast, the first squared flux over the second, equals 1.17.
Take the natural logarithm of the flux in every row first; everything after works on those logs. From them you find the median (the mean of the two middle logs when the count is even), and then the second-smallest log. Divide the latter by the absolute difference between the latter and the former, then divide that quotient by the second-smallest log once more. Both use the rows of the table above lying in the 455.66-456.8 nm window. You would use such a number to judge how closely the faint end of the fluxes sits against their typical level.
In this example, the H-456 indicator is 11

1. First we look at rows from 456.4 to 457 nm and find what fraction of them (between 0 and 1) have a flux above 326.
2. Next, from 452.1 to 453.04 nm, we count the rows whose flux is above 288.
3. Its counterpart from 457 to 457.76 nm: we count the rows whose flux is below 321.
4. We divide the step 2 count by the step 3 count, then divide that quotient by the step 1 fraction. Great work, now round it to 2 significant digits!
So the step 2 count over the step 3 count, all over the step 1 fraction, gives 5.0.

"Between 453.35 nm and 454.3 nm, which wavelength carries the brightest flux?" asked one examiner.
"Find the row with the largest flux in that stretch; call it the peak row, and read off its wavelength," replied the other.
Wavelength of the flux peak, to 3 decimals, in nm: 454.138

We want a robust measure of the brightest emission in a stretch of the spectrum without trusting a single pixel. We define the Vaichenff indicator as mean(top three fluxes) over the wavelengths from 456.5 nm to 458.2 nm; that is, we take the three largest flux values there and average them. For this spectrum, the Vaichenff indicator 327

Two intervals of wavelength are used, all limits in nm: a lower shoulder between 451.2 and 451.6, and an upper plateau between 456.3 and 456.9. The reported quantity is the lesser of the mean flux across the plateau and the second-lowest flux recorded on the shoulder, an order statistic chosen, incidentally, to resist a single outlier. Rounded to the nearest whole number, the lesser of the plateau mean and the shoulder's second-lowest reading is 286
